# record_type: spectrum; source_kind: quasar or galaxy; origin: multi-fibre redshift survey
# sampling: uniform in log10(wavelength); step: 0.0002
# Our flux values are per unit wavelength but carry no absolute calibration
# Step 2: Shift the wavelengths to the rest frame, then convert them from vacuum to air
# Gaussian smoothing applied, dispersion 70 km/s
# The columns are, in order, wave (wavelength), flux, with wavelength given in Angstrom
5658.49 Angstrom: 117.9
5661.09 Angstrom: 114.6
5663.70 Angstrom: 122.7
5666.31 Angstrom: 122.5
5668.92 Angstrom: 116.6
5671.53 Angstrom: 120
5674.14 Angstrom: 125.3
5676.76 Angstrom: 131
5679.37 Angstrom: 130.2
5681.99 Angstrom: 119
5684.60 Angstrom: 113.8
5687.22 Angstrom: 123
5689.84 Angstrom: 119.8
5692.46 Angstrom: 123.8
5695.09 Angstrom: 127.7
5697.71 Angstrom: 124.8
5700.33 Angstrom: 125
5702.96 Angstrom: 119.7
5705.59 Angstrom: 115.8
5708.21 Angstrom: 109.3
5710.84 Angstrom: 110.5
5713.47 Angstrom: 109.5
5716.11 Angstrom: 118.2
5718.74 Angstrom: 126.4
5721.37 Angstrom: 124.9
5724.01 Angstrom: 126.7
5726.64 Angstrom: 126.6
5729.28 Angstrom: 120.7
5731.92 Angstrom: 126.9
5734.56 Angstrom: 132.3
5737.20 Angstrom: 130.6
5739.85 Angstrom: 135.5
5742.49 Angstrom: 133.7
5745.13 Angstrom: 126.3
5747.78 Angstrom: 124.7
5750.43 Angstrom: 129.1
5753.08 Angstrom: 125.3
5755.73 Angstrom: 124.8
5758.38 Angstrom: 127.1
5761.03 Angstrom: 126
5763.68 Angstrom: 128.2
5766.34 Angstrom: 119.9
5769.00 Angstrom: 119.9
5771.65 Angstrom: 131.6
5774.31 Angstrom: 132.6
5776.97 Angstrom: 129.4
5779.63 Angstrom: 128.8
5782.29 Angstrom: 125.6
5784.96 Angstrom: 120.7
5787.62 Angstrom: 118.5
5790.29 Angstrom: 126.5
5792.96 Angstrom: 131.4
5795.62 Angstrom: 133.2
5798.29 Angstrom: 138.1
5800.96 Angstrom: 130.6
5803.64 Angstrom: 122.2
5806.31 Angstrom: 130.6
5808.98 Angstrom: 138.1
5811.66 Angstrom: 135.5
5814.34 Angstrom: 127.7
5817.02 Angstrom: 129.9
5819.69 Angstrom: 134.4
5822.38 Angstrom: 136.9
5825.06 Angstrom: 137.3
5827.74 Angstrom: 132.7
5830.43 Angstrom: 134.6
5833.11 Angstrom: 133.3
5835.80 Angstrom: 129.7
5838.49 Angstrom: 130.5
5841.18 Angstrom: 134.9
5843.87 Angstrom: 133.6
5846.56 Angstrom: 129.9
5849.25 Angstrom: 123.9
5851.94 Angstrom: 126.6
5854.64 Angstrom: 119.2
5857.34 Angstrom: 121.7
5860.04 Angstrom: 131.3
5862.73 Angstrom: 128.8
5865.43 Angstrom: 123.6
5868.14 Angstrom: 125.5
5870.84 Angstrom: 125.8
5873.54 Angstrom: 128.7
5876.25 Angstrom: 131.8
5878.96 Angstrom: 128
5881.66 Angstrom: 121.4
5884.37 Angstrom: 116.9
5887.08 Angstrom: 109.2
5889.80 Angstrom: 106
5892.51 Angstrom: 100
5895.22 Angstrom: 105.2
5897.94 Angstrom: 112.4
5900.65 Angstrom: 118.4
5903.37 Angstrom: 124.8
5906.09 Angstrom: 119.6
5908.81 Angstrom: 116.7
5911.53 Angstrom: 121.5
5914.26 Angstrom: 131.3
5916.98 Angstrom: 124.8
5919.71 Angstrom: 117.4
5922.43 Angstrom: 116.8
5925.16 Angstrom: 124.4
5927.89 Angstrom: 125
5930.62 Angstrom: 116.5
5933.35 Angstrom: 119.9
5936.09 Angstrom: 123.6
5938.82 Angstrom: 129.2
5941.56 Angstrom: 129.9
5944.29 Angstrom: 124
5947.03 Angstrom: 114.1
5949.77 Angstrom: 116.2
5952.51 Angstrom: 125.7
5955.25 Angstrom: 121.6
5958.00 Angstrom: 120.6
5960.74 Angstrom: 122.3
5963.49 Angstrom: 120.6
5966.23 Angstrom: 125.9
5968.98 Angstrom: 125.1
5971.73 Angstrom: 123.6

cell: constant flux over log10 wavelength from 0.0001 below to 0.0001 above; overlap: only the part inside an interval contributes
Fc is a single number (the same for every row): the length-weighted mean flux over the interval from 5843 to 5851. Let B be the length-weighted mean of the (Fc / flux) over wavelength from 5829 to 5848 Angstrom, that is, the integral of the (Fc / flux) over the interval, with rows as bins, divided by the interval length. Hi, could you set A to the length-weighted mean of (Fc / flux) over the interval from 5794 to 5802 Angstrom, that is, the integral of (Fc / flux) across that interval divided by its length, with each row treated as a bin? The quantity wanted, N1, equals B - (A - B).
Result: 0.99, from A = 0.96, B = 0.97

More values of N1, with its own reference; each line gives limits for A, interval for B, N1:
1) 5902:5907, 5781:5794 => 1.02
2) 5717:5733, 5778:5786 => 1.03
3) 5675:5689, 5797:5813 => 0.90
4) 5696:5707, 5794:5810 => 0.89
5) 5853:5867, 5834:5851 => 0.95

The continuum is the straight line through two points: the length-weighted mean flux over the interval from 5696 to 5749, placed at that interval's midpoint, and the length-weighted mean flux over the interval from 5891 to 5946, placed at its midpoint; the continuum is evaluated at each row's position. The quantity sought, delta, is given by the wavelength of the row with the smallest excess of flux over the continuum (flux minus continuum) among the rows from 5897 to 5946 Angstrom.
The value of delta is 5897.94 Angstrom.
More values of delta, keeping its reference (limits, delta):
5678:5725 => 5708.21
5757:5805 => 5787.62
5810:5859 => 5854.64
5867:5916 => 5892.51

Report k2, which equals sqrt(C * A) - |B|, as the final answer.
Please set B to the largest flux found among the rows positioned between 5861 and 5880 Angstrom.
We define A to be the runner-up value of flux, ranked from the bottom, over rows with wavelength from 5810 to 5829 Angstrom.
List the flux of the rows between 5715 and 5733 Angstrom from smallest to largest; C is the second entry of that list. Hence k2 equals -7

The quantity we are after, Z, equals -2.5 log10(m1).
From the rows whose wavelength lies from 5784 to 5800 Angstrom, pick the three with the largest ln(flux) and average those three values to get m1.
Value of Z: -1.73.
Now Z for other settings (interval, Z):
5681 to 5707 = -1.71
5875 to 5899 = -1.71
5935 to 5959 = -1.72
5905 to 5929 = -1.71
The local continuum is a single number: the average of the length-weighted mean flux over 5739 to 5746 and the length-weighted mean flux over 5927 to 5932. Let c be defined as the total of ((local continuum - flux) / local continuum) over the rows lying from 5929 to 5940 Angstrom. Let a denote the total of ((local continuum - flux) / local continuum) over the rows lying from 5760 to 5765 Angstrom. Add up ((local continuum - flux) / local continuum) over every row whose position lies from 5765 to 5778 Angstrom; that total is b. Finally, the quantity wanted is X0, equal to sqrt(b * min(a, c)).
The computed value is 0.01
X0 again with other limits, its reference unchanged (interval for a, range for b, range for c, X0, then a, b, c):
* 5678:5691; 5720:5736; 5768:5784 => 0.02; 0.20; 0.00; -0.08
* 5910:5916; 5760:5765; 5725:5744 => 0.05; 0.00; -0.01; -0.18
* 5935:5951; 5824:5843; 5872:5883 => 0.12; 0.16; -0.39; -0.04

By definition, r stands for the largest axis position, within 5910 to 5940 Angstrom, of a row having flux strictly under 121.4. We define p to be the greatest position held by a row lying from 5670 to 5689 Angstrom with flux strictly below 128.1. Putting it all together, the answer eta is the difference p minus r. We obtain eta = -246.1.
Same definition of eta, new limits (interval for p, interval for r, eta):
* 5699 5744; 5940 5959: -226.1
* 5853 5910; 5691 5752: 179.5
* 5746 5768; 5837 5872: -88.3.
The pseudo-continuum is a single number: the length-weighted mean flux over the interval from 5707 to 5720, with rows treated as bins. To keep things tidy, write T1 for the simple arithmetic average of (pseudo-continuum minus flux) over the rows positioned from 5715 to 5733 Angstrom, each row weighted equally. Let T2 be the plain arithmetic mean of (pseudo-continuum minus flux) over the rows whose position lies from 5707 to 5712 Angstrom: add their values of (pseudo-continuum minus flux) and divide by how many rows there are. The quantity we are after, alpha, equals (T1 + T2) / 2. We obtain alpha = -2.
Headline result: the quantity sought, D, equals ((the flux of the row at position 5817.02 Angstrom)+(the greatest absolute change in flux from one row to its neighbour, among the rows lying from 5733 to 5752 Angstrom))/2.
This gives 69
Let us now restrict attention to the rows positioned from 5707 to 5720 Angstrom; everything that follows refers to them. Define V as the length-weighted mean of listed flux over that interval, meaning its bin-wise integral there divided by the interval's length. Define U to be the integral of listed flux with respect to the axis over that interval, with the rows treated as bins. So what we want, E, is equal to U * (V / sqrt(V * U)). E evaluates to 414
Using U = 1491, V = 115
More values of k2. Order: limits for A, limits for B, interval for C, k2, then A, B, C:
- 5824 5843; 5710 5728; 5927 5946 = -2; 130.5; 126.7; 119.9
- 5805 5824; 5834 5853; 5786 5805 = -9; 129.9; 134.9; 122.2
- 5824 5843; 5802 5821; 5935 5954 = -15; 130.5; 138.1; 116.2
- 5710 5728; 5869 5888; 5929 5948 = -18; 110.5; 131.8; 116.5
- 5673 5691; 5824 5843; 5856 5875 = -16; 119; 137.3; 123.6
